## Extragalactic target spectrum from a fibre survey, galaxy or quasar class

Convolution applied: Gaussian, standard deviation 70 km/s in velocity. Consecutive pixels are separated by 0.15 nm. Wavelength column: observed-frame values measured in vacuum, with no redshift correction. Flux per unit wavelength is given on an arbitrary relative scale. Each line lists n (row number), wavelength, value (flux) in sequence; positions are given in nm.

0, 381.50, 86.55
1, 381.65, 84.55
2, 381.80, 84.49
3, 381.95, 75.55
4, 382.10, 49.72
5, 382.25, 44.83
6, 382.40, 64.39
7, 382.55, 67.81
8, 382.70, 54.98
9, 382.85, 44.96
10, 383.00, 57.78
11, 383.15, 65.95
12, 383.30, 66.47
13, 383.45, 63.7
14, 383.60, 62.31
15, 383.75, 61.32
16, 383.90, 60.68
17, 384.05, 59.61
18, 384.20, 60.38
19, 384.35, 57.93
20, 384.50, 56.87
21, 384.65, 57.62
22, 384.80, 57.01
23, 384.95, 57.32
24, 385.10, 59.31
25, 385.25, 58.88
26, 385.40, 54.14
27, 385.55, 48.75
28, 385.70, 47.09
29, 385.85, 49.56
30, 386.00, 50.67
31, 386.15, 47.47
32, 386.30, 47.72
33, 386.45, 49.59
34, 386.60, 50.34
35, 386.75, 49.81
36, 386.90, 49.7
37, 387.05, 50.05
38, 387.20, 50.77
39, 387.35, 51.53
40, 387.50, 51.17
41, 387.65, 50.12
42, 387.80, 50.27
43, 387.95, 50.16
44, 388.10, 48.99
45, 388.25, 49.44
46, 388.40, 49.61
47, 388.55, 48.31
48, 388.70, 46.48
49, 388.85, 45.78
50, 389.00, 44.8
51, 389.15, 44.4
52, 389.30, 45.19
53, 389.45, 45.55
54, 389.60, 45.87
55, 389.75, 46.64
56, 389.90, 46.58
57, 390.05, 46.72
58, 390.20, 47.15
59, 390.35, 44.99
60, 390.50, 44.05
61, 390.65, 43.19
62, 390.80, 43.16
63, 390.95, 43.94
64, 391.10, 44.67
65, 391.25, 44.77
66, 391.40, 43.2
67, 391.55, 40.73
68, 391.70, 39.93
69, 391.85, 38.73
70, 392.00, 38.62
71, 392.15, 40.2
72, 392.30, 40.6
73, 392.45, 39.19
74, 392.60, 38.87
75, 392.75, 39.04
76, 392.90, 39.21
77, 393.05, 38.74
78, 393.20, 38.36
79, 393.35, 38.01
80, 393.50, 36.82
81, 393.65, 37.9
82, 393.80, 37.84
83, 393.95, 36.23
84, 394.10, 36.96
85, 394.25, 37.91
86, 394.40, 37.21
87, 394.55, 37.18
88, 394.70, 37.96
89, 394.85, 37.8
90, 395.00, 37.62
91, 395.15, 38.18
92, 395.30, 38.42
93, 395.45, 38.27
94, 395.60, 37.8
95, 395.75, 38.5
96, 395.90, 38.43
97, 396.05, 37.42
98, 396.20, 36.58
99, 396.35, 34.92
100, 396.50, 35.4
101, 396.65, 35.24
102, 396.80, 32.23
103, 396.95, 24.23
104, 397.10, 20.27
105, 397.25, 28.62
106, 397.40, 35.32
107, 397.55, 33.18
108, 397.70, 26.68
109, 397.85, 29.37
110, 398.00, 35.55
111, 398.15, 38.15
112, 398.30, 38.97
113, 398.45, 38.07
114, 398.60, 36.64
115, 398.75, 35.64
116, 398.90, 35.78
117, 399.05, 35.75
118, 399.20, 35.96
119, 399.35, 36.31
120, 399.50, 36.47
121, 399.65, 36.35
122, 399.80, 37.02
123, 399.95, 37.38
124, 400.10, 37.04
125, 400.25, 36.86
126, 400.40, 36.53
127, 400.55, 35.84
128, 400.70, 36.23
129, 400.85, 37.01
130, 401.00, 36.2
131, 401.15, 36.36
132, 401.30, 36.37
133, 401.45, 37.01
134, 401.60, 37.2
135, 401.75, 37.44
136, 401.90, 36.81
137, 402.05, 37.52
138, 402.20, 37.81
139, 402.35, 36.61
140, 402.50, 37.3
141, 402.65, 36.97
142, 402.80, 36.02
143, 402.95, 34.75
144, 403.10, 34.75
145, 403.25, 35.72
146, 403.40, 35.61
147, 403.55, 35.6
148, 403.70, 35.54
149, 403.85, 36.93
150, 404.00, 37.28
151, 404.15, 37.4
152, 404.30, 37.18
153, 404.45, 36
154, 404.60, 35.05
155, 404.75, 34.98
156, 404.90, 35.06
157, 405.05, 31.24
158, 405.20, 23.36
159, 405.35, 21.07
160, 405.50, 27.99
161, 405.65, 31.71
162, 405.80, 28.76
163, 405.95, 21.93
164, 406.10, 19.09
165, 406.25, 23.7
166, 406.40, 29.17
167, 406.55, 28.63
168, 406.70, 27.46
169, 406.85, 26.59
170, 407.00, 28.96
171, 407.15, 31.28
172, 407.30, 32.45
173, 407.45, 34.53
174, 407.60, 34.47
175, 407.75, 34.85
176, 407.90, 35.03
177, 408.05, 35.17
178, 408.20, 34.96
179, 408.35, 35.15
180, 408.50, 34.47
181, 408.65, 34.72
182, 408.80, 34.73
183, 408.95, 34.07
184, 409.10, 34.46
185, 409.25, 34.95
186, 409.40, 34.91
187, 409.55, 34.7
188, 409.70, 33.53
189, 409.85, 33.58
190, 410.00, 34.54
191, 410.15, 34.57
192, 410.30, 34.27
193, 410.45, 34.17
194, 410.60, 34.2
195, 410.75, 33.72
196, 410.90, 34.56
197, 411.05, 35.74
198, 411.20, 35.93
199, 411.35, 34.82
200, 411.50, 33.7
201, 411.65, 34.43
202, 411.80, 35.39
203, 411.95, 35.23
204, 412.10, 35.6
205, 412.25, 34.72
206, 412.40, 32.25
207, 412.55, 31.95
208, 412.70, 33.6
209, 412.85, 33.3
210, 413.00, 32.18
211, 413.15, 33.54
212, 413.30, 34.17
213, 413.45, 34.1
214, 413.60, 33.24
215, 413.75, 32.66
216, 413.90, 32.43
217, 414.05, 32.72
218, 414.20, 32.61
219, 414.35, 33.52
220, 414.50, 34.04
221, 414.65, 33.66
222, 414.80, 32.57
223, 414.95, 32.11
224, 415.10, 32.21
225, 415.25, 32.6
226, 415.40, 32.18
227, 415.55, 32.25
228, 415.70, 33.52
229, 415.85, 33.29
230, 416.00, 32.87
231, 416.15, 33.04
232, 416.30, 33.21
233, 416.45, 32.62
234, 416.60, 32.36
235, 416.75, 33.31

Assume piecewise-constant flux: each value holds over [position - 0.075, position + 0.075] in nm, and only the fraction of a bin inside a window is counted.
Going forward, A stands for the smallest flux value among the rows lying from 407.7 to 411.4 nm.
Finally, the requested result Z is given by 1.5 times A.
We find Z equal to 50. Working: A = 33.53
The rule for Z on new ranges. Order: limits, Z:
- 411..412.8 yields 48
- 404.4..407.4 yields 29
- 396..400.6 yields 30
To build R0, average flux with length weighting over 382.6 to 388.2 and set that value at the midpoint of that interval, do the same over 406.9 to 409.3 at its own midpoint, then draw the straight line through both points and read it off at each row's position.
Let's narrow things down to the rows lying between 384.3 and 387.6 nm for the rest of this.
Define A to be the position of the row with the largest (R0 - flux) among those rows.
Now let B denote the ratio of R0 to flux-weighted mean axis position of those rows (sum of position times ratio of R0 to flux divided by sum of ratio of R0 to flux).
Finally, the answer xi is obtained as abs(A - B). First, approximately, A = 385.70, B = 385.96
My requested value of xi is 0.26 nm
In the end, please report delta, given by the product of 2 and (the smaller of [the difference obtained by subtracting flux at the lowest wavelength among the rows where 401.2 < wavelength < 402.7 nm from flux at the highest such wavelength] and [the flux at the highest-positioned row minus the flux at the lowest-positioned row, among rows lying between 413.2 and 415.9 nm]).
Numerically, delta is -1.8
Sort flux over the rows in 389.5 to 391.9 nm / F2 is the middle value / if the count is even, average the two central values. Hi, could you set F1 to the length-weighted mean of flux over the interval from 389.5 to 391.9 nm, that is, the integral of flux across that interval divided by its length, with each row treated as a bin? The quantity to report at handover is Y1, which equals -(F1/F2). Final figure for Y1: -0.99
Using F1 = 44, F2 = 44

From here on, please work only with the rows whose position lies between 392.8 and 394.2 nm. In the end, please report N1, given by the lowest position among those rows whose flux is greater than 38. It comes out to 392.90 nm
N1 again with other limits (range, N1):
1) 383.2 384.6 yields 383.30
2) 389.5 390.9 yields 389.60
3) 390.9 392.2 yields 390.95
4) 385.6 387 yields 385.70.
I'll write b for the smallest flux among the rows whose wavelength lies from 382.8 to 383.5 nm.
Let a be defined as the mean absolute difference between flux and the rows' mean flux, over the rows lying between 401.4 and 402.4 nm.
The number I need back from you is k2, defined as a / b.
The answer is 0.007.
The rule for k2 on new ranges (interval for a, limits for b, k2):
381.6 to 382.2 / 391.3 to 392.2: 0.309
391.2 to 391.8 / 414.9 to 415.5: 0.057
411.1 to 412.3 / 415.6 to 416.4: 0.017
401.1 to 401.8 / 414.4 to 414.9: 0.013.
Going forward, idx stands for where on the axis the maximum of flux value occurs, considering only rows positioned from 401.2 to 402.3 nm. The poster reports 402.20 nm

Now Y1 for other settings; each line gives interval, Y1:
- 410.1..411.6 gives -1.00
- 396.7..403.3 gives -0.97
